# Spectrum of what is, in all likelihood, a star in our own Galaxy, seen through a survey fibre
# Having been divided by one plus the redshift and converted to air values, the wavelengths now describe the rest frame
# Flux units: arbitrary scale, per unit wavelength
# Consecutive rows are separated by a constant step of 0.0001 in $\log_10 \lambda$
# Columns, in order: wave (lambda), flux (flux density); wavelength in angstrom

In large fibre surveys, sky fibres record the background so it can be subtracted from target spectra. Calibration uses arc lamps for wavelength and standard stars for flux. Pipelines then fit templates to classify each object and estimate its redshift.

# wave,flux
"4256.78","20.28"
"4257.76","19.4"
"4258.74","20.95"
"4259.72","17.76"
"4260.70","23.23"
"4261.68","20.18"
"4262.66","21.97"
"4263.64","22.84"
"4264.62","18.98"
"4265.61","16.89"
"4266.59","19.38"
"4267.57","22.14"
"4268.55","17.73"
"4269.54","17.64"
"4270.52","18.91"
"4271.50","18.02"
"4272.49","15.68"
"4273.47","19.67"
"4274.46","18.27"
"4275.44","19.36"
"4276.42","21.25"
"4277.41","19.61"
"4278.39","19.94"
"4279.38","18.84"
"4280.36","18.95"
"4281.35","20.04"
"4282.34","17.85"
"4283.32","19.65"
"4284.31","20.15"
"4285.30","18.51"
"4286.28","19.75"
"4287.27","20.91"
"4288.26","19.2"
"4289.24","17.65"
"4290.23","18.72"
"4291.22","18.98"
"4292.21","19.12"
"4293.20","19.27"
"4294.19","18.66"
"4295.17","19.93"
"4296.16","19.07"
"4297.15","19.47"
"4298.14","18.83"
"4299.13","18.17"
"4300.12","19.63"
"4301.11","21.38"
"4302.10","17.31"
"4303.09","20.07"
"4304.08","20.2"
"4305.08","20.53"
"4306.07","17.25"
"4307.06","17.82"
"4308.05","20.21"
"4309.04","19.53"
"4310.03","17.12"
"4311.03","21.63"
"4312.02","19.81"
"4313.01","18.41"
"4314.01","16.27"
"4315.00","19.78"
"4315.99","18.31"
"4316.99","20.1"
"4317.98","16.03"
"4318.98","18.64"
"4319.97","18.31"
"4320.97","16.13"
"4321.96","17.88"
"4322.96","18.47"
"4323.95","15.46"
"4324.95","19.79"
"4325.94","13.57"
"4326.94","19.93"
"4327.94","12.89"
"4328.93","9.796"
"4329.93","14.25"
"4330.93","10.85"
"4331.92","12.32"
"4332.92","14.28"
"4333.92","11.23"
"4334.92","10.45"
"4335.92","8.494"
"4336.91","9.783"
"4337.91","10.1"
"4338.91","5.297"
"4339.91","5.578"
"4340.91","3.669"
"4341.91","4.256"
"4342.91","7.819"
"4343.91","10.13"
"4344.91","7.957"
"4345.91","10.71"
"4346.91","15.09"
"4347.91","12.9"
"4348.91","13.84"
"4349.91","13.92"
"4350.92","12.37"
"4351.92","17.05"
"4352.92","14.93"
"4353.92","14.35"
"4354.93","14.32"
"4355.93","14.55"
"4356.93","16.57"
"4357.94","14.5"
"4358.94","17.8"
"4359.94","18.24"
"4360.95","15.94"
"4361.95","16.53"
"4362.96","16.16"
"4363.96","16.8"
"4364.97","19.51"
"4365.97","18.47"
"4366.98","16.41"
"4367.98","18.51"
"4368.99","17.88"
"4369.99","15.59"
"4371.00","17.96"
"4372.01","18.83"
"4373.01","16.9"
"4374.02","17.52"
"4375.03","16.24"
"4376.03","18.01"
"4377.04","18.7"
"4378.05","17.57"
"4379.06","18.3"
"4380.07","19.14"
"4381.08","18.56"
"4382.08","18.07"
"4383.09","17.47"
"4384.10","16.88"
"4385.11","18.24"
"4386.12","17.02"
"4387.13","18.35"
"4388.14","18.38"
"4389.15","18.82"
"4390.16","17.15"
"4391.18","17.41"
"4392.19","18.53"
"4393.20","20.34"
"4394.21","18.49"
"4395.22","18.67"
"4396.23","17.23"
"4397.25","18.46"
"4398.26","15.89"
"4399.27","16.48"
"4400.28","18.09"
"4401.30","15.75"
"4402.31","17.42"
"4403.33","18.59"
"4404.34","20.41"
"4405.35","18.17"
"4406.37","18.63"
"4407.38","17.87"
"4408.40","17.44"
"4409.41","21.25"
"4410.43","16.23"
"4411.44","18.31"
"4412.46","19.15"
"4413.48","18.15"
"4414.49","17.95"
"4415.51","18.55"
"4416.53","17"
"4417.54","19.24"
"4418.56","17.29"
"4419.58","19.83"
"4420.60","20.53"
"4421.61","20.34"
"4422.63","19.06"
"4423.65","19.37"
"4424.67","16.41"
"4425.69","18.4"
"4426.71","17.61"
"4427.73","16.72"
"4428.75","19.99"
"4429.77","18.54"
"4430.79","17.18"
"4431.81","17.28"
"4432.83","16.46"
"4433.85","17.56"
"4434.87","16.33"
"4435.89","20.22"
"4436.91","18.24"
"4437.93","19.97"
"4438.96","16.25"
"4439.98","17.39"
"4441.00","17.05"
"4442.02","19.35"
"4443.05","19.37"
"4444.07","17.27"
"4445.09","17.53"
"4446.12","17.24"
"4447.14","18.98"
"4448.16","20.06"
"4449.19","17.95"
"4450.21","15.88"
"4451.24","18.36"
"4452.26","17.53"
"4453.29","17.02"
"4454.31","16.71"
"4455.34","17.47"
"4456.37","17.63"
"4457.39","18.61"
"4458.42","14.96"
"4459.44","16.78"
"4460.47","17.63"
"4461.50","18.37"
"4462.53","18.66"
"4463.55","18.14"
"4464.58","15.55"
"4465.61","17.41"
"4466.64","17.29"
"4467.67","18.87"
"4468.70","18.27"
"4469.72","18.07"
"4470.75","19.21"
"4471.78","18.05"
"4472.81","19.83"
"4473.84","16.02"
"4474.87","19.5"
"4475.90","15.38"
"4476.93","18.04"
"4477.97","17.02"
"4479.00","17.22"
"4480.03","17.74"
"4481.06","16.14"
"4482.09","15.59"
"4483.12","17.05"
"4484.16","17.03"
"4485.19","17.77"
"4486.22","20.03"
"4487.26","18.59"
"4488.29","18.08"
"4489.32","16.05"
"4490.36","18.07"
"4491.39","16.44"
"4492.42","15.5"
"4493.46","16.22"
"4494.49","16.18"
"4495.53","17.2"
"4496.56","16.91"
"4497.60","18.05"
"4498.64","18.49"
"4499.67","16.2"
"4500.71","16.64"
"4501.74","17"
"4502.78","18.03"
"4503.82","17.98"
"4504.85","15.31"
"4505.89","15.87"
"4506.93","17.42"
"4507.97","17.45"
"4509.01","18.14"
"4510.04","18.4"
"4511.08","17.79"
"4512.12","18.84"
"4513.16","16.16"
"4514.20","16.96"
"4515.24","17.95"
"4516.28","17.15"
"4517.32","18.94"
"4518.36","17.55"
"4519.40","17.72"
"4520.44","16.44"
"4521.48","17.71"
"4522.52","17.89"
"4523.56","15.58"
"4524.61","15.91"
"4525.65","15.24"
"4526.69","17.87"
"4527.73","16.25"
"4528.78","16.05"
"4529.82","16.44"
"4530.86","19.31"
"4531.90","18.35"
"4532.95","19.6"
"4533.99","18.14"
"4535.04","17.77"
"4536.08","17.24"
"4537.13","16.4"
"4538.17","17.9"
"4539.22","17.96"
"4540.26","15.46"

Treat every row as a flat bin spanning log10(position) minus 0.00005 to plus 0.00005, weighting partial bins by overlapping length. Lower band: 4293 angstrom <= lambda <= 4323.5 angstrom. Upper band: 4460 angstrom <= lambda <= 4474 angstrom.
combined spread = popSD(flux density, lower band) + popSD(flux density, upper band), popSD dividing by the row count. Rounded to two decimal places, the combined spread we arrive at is 2.52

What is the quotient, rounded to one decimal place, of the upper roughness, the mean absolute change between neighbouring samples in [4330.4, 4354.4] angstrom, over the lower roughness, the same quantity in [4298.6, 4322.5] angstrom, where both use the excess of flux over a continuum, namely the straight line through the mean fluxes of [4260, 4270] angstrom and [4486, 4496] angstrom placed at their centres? 1.0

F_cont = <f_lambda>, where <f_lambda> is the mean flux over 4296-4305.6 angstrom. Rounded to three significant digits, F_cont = 19.5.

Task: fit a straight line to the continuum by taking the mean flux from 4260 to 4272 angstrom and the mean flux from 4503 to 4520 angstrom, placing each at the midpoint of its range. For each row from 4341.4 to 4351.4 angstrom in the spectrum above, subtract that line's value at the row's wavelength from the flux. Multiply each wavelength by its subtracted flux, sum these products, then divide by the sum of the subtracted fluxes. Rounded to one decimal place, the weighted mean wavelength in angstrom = 4345.5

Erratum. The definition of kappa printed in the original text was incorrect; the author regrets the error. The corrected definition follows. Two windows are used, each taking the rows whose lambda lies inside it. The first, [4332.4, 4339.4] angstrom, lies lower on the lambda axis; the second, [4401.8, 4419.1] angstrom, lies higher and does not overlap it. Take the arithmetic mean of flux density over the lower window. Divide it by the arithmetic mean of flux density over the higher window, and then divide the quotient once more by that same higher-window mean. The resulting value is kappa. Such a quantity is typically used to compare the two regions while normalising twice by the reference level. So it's 0.03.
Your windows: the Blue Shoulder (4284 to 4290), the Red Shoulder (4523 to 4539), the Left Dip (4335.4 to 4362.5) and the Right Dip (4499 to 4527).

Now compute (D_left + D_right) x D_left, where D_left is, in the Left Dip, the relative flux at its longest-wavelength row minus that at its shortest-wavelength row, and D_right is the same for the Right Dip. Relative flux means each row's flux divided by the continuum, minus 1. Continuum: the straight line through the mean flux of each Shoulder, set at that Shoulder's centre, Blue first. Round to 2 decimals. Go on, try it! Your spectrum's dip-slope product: 0.24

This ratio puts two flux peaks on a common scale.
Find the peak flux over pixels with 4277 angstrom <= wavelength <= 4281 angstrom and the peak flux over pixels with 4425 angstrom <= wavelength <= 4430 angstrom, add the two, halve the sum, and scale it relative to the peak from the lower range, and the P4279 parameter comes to 1.00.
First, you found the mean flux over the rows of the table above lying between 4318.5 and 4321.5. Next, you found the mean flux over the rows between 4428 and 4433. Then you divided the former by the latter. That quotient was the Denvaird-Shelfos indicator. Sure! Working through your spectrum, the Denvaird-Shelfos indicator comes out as 0.99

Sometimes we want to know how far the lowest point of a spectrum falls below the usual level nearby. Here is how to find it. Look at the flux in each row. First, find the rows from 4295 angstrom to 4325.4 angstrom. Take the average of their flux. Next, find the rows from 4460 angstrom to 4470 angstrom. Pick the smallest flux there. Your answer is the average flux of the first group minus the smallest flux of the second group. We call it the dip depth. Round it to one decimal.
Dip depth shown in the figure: 3.2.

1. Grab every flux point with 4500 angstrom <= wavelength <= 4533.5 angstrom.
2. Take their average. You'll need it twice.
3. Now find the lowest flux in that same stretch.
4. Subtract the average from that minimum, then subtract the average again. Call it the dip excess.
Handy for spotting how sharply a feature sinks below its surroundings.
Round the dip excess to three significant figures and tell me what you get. -19.4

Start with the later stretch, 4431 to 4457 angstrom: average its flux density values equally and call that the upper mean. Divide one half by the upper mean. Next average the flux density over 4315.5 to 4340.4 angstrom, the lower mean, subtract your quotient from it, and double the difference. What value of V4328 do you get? 28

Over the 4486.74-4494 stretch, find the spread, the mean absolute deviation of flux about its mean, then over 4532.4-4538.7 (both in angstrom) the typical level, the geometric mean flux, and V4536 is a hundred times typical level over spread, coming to 1658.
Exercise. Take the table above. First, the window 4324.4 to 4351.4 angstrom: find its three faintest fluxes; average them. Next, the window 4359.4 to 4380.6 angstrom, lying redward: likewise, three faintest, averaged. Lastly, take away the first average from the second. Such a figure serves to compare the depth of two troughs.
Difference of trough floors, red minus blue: 11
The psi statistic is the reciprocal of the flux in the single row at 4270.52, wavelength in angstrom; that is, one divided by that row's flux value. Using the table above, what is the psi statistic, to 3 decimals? 0.053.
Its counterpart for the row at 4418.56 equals 0.058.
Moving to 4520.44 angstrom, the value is 0.061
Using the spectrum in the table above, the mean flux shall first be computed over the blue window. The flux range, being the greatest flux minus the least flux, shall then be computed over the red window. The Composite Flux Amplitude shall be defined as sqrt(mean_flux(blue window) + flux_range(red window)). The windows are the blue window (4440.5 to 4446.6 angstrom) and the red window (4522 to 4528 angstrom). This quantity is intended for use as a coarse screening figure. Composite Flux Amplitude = 4.54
